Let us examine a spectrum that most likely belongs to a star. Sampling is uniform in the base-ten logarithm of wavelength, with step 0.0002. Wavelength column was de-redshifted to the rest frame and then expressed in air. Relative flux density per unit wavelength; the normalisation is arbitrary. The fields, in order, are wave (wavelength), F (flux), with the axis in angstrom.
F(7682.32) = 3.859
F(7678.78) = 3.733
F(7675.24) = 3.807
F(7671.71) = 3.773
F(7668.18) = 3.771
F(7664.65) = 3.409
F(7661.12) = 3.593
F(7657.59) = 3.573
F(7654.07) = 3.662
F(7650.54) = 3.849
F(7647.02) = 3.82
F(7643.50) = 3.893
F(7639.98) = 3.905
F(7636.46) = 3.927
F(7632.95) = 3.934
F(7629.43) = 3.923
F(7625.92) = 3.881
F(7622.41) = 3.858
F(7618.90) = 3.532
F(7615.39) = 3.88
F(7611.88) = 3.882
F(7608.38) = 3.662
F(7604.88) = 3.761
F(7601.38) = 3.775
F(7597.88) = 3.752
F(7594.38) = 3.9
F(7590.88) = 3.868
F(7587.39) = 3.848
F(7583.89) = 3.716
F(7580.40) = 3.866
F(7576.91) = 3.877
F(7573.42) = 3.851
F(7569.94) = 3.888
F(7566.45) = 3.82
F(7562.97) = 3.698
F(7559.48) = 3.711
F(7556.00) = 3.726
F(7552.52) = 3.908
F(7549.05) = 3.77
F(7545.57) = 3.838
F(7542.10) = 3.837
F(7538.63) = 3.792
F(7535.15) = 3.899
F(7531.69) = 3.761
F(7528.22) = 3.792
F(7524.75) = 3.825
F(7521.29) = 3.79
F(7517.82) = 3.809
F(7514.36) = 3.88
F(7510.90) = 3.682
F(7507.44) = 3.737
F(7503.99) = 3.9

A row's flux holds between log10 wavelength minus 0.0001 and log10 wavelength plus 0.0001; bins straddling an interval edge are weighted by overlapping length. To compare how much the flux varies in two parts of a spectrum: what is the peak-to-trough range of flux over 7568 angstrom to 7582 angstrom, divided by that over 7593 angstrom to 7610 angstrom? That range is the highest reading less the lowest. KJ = 0.2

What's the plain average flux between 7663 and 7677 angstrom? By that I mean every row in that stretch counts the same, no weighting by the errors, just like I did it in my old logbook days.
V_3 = 3.69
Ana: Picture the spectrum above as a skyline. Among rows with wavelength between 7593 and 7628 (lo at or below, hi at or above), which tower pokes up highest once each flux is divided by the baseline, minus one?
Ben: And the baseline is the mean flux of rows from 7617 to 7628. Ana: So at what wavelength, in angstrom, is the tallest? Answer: 7594.38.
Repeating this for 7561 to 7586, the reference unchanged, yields 7569.94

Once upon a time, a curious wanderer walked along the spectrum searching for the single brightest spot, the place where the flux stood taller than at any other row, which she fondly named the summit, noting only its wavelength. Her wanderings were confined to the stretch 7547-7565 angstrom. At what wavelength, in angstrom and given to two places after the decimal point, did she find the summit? 7552.52 angstrom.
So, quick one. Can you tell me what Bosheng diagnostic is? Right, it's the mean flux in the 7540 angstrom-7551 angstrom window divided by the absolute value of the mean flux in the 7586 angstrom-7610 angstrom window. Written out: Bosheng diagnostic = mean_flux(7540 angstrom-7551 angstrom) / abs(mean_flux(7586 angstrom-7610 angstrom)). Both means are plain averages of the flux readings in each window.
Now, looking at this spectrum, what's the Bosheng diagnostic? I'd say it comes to 1.01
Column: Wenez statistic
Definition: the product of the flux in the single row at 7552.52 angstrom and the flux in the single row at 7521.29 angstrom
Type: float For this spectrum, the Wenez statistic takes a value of 14.8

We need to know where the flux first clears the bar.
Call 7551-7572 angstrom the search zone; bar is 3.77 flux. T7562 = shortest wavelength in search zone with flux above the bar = 7552.52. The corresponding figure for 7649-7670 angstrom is 7650.54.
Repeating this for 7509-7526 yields 7514.36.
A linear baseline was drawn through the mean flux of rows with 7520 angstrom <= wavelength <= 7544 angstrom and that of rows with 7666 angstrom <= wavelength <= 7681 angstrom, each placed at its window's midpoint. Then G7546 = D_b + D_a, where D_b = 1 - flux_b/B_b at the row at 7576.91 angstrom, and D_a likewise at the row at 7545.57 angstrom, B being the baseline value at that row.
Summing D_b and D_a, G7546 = -0.03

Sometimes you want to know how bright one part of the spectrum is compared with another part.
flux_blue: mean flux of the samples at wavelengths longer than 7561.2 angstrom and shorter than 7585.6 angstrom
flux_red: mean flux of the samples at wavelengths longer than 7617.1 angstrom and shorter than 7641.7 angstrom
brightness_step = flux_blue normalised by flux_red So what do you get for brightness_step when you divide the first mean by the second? 0.99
